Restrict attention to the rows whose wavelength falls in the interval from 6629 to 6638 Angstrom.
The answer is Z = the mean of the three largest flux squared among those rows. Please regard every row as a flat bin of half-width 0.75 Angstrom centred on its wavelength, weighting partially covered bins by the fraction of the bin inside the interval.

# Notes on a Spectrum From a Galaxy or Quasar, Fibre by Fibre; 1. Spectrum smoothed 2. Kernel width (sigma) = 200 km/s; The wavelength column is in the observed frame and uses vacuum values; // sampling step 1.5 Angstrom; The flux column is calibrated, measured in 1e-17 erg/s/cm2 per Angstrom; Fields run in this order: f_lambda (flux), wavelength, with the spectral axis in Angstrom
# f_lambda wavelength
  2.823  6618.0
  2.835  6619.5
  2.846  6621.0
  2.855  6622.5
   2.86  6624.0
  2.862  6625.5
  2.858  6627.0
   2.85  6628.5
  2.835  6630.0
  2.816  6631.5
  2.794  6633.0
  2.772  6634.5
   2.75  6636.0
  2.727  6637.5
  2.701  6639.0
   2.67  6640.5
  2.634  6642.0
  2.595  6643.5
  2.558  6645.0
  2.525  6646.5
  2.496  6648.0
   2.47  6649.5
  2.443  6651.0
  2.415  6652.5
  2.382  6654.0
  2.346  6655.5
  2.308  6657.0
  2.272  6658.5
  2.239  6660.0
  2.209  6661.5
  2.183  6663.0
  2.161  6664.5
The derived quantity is 7.9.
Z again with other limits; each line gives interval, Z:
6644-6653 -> 6.4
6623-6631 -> 8.2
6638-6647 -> 7.1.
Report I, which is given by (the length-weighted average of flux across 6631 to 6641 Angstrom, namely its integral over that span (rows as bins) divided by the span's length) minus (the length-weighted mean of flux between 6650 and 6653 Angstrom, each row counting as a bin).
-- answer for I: 0.31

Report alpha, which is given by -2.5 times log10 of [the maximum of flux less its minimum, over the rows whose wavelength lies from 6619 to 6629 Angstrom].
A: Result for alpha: 3.92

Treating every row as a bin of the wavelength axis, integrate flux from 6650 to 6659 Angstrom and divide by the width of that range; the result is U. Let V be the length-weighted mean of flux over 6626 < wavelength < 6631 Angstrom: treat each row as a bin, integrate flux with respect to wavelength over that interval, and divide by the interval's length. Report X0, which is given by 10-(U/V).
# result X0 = 9.17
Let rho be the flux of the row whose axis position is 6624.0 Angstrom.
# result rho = 2.86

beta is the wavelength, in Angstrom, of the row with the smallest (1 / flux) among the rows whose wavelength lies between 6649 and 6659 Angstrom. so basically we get 6649.5 Angstrom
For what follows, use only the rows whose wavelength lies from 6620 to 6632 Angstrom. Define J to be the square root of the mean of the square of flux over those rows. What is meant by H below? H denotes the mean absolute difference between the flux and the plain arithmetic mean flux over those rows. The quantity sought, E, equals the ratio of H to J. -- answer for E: 0.004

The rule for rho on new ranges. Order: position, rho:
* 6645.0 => 2.558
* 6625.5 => 2.862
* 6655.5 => 2.346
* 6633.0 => 2.794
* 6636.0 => 2.75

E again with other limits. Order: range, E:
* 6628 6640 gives 0.016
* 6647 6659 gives 0.027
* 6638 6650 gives 0.027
